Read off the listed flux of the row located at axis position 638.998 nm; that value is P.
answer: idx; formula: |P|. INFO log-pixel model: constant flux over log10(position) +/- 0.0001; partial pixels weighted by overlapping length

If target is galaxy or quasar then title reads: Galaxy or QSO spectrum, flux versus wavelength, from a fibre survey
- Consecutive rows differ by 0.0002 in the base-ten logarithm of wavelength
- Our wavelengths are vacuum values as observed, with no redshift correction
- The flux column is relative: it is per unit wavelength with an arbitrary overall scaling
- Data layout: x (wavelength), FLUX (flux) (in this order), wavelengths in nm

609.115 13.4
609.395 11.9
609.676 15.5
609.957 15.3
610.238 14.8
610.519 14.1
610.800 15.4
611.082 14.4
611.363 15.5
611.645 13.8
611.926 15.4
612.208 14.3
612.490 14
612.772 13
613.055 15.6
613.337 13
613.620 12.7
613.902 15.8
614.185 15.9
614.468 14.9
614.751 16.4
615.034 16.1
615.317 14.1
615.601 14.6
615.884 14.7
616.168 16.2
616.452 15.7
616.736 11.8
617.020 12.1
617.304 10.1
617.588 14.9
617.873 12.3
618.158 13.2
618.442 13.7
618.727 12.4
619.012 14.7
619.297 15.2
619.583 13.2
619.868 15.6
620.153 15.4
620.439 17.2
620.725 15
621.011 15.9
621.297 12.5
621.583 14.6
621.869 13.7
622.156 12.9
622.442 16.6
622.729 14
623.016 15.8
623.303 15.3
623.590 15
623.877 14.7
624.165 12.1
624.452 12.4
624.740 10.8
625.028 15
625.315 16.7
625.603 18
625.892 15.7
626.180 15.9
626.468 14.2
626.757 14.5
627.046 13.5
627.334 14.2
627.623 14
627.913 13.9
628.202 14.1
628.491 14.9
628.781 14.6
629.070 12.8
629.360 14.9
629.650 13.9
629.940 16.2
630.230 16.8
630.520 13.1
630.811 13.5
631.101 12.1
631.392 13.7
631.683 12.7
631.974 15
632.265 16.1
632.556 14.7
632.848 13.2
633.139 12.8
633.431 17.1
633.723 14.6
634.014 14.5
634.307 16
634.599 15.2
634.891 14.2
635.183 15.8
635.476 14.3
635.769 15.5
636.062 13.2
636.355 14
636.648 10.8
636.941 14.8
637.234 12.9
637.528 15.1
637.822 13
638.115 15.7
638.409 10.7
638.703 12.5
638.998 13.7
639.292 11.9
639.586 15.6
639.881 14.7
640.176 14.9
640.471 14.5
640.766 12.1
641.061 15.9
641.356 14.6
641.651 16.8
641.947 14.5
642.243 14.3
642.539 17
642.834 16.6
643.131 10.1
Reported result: 13.7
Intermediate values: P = 13.7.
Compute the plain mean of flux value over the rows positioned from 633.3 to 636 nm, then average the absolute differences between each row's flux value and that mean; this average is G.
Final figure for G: 0.76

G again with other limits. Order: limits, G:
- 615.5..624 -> 1.31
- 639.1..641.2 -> 1.27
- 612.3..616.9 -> 1.17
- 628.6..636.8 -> 1.17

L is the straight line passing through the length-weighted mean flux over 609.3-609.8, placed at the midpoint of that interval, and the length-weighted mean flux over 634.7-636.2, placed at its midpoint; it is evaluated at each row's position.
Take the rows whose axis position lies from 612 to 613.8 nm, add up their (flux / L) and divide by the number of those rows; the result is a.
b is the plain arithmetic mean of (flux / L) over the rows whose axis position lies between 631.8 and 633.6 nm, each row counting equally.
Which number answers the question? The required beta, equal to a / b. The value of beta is 0.97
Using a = 0.990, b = 1.02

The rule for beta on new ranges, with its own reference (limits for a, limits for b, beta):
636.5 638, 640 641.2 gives 0.94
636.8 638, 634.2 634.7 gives 0.89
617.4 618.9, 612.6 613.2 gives 0.92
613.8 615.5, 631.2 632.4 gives 1.12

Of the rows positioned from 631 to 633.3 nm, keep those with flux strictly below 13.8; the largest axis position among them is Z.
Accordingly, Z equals 633.139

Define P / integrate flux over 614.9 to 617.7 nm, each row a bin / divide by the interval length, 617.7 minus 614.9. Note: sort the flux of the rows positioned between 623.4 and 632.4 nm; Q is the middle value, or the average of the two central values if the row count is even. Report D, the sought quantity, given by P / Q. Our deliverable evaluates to 0.99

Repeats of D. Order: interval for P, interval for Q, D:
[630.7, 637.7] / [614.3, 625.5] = 0.97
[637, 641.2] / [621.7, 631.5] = 0.97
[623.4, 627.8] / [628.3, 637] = 0.99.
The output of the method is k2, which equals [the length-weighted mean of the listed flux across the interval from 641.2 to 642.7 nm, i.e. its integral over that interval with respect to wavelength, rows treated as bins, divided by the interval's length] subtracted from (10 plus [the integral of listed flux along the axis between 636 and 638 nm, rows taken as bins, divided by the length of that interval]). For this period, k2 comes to 8.0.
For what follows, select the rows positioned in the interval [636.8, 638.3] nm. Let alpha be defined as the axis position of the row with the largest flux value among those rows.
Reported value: 638.115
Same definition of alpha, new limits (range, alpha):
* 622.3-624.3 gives 622.442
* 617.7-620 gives 619.868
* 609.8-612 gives 611.363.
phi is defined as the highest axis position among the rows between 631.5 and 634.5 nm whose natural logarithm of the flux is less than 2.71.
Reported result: 634.014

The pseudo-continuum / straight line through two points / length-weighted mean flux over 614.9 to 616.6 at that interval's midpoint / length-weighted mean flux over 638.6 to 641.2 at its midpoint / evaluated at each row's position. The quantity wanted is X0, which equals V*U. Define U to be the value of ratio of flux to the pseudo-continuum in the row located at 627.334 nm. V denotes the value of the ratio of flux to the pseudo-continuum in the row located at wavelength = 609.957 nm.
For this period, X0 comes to 0.96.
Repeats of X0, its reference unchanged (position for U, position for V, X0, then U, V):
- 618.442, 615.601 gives 0.87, 0.91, 0.96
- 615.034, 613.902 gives 1.09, 1.06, 1.03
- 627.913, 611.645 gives 0.85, 0.95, 0.89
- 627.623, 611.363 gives 0.96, 0.96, 1.00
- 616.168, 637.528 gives 1.14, 1.07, 1.07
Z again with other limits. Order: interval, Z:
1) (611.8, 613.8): 613.620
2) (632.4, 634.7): 633.139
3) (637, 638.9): 638.703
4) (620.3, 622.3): 622.156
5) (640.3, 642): 640.766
